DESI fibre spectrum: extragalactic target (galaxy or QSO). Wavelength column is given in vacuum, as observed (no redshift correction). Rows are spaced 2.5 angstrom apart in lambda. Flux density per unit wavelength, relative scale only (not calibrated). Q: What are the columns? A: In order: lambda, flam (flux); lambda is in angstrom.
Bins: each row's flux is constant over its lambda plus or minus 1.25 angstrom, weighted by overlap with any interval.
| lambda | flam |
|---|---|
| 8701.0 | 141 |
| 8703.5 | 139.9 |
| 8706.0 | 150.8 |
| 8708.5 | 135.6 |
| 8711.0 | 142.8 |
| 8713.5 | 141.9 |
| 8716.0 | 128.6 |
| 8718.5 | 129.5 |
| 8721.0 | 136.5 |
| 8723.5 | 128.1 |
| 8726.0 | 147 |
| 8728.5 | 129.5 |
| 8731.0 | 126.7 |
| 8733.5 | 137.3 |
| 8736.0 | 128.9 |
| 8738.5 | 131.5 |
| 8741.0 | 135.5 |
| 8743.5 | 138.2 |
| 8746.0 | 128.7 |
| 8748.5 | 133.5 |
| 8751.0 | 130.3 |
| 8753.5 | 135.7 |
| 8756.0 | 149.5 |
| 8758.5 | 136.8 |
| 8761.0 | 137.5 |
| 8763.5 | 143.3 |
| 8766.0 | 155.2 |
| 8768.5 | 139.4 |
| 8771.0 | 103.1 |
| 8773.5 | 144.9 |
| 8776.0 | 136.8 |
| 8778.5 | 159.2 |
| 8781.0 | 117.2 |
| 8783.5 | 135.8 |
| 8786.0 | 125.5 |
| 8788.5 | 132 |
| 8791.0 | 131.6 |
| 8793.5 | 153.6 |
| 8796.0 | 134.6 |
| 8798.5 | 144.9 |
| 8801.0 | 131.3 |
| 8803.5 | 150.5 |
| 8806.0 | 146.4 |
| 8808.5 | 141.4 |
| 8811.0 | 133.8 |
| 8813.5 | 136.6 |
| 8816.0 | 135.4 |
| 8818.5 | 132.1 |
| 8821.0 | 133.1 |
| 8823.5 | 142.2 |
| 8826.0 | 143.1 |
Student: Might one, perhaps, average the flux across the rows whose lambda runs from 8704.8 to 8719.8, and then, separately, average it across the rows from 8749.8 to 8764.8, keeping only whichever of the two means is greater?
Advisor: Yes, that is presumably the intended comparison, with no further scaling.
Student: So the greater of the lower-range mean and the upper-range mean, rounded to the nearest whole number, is 139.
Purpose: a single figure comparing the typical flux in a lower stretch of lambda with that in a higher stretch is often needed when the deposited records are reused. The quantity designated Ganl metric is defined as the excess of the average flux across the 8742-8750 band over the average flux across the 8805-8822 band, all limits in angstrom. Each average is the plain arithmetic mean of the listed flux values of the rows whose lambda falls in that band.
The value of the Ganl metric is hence -3.5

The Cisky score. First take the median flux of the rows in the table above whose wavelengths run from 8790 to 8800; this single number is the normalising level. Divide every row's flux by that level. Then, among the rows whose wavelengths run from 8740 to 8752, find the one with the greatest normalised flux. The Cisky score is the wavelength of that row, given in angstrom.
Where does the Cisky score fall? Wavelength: 8743.5 angstrom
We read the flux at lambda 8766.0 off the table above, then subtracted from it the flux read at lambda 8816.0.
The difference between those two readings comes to 20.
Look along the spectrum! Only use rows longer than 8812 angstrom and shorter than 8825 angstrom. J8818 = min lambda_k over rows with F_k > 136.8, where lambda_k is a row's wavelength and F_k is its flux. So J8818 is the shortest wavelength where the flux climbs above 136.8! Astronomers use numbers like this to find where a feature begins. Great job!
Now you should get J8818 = 8823.5 angstrom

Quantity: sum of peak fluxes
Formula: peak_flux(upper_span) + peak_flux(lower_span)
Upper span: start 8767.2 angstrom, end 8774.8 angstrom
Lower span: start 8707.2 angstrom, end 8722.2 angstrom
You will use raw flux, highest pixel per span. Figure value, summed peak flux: 288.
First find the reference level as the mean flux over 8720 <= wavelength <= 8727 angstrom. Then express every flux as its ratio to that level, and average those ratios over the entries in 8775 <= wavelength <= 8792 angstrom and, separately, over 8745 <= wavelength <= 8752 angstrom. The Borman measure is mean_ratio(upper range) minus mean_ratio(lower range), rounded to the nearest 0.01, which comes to 0.02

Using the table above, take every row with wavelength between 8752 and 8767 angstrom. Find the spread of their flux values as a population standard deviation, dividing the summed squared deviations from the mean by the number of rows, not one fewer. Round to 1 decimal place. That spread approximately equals 7.2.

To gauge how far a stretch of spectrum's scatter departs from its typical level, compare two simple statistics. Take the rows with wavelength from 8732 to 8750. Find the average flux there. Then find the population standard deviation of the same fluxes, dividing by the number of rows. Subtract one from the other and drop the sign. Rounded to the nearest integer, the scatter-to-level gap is 130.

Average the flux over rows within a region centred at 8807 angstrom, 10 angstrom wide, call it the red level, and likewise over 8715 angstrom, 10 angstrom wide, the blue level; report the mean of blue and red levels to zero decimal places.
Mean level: 139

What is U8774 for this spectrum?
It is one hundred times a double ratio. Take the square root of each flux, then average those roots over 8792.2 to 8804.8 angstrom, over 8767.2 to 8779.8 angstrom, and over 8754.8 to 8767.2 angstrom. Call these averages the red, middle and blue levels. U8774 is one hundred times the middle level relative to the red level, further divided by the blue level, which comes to 8.12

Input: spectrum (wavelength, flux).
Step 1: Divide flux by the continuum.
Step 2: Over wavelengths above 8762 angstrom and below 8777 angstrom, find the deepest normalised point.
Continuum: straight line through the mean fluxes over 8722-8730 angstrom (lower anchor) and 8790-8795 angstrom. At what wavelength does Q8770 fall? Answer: 8771.0 angstrom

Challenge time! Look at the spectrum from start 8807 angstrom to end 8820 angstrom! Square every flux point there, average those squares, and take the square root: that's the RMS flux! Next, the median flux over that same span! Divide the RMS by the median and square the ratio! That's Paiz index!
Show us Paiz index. 1.01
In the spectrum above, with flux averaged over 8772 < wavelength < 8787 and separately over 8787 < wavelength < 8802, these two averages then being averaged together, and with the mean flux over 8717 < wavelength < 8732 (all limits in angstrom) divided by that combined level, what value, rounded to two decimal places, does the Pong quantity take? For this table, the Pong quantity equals 0.97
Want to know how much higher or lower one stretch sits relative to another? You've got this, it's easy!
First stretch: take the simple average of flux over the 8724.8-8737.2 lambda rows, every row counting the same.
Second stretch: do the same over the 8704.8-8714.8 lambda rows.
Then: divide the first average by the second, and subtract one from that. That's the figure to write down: -0.062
